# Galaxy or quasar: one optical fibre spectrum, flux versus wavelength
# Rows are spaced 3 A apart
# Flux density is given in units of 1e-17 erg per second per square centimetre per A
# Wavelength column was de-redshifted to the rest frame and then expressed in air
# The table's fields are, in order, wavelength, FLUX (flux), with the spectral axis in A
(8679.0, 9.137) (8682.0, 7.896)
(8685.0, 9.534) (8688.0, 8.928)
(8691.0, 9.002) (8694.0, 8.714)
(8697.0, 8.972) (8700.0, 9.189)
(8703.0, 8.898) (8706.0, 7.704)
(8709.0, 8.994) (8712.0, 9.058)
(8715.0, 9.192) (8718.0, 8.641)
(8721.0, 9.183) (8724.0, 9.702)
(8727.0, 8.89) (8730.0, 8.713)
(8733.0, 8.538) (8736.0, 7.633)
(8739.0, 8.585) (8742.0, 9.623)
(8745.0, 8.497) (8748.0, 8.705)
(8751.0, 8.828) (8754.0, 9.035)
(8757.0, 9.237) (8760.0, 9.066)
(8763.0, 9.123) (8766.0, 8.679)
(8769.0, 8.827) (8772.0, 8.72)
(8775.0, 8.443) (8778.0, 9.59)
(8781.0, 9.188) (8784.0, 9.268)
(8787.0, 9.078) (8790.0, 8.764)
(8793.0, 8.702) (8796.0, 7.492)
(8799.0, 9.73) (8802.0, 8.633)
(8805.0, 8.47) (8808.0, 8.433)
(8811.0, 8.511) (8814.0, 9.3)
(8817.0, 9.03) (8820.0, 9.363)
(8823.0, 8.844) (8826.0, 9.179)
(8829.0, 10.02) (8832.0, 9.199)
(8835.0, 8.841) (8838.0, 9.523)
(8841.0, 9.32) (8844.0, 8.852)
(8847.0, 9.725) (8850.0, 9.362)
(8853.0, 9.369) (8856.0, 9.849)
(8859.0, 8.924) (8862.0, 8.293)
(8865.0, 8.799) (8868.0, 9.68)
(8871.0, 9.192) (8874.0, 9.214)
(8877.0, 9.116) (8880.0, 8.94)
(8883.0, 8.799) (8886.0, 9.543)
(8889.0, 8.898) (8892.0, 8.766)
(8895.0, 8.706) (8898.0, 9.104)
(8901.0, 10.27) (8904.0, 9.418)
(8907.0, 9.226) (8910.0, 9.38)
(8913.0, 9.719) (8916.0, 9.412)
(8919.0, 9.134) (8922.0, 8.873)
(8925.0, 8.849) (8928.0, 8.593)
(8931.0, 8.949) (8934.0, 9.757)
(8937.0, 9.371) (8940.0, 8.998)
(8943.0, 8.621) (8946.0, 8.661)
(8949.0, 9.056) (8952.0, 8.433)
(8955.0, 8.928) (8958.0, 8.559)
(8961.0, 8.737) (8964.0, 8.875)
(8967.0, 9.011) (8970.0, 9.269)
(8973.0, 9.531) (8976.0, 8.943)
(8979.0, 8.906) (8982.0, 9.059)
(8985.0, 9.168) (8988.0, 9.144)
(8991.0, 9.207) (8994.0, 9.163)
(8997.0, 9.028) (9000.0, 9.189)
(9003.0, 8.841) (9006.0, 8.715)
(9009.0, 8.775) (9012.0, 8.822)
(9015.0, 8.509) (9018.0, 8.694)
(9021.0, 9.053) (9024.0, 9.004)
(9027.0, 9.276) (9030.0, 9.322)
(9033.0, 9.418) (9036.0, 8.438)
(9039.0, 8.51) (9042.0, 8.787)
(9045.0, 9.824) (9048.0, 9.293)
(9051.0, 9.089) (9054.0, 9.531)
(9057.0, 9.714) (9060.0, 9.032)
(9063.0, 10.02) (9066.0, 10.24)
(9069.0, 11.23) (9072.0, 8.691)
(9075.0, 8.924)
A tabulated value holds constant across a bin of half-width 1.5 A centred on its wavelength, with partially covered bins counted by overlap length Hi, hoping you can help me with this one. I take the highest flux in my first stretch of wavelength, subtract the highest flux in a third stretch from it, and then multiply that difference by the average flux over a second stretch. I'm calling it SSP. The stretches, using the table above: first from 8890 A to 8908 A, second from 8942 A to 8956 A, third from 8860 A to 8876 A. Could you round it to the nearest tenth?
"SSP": 5.2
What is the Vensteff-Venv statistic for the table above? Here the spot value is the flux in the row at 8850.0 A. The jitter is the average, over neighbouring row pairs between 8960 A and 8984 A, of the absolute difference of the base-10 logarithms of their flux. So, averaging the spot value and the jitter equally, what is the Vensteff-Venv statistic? 4.7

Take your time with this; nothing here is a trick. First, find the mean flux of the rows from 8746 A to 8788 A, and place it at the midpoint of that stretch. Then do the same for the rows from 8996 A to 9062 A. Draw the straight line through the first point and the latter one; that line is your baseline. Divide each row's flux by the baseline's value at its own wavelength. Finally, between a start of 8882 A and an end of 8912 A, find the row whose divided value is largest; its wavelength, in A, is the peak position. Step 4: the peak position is 8901.0 A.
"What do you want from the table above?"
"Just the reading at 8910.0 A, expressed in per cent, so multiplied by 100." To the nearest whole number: 938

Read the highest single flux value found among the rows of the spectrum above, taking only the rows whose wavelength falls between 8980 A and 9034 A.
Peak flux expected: 9.418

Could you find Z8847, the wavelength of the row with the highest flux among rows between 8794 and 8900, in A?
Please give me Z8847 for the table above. 8829.0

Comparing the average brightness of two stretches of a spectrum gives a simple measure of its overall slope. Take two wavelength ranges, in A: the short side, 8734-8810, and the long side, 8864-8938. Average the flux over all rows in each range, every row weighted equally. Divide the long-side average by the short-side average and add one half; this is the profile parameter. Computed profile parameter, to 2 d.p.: 1.54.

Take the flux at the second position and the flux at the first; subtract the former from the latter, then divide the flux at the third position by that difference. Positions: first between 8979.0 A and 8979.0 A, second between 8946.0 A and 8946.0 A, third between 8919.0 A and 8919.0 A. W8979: 37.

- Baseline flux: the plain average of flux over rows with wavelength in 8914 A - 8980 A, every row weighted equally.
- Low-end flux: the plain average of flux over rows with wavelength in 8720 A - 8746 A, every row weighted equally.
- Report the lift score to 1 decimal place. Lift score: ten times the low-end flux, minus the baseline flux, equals 79.2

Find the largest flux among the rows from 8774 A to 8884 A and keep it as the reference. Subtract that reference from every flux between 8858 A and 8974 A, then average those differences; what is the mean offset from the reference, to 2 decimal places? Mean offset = -0.95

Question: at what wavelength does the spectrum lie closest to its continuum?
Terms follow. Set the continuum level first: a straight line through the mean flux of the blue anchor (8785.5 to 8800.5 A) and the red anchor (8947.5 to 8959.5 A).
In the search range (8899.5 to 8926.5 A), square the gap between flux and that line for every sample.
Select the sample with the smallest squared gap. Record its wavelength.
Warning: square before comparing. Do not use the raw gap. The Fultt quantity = 8925.0 A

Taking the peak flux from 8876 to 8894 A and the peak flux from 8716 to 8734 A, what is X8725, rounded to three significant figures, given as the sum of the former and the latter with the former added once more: 28.8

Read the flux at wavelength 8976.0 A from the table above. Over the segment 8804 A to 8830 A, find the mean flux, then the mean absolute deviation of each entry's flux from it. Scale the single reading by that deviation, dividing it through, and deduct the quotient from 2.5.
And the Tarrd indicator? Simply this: -20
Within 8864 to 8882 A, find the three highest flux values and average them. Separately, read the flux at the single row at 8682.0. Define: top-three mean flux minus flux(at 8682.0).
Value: 1.5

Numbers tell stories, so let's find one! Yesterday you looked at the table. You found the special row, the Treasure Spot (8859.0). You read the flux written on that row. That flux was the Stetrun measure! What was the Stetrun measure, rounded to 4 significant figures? 8.924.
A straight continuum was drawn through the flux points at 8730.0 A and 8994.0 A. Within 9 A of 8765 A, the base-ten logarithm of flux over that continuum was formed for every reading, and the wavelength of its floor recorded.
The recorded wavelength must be 8766.0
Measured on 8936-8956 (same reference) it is 8952.0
